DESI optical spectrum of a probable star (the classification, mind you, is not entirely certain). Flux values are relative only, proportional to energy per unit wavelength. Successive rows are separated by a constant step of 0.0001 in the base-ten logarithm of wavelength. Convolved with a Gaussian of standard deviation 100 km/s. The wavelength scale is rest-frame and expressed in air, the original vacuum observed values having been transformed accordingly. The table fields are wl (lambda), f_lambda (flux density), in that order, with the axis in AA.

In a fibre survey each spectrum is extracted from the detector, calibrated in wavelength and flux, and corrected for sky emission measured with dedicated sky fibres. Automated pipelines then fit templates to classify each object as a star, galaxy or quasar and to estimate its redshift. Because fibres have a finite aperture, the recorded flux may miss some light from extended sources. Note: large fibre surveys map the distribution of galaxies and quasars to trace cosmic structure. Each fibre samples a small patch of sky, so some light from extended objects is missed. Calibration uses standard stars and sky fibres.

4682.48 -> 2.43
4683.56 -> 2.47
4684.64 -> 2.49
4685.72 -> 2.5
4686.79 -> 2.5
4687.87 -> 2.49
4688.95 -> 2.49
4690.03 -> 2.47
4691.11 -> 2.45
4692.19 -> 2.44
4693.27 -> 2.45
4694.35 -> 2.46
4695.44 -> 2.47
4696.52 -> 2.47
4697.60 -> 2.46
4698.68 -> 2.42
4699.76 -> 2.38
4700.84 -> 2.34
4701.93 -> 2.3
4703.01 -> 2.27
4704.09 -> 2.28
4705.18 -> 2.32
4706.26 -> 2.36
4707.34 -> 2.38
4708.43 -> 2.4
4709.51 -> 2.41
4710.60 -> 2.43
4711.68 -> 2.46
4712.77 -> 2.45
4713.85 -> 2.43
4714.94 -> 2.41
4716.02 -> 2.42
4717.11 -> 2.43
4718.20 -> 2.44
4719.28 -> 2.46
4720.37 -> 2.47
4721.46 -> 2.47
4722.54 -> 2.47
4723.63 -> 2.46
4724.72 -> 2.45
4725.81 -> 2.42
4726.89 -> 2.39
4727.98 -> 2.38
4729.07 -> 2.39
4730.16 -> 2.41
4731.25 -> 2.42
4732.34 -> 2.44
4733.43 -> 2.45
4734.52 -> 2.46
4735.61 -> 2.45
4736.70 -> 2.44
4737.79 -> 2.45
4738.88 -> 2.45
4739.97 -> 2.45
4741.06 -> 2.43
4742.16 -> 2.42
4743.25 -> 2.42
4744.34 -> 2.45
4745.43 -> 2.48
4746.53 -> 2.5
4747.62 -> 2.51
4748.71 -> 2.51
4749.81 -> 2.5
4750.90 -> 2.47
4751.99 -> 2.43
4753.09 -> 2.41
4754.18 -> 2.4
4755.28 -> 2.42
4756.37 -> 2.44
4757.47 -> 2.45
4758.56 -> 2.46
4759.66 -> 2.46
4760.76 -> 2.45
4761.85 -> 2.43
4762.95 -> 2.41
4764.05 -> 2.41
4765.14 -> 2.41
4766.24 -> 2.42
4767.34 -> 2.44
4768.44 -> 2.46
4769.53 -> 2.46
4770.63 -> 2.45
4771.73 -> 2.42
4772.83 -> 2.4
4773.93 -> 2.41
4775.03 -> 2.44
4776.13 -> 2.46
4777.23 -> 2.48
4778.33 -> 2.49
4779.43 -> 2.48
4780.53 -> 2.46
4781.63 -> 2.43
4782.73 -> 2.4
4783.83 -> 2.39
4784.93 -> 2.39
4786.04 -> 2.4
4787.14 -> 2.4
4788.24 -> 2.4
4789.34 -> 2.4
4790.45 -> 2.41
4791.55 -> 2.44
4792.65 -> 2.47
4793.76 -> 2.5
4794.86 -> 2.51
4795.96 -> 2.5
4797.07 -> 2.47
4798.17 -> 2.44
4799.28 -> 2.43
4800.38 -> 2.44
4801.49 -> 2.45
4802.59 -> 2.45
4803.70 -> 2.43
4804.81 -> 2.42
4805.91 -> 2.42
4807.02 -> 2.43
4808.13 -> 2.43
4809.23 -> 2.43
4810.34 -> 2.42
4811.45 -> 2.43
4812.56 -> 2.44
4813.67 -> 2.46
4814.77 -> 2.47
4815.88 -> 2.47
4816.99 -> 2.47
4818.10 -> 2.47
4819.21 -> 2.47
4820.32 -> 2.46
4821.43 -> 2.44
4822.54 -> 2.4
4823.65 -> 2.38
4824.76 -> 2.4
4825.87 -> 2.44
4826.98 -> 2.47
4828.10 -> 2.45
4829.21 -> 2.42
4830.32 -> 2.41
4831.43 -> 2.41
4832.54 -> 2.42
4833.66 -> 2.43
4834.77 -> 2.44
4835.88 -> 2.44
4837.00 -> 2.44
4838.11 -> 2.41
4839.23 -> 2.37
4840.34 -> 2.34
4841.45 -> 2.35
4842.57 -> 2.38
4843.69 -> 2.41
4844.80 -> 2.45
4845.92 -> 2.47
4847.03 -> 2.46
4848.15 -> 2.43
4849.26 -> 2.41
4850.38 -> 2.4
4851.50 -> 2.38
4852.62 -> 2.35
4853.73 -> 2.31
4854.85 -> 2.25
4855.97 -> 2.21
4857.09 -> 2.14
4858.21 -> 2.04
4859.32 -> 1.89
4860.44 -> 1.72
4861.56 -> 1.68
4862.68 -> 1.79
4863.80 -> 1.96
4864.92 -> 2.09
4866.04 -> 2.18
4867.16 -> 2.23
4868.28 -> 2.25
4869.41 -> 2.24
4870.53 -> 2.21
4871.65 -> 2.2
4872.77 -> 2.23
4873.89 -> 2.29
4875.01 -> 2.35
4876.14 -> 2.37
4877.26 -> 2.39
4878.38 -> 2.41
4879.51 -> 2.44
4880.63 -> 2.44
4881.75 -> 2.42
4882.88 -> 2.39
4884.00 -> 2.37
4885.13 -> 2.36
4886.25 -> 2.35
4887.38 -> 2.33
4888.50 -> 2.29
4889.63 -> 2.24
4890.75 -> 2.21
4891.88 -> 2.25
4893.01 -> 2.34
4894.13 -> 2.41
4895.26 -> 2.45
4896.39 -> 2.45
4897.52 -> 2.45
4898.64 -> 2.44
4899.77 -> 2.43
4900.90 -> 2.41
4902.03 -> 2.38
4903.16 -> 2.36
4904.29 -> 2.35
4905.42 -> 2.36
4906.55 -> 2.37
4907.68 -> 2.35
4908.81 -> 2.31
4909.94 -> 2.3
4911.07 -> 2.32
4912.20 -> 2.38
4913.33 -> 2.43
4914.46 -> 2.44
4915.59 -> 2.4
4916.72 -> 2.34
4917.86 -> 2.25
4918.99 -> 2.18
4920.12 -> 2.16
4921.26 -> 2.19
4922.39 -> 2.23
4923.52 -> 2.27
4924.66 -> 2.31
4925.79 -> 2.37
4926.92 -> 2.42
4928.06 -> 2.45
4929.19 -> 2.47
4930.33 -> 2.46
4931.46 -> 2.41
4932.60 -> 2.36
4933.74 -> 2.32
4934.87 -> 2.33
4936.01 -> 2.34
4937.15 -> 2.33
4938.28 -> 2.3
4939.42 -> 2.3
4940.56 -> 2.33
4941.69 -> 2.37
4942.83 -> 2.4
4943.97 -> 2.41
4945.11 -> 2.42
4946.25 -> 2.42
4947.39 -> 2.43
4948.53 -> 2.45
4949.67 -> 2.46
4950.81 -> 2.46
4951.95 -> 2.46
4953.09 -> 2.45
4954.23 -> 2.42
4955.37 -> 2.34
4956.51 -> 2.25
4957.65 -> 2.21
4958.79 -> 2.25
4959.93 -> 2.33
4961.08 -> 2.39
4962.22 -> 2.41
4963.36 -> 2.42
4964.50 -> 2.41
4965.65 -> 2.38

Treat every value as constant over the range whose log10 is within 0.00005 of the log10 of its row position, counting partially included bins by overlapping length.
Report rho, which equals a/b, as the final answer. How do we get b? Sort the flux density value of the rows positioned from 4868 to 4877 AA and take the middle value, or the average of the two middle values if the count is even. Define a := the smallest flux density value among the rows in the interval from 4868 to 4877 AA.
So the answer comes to 0.98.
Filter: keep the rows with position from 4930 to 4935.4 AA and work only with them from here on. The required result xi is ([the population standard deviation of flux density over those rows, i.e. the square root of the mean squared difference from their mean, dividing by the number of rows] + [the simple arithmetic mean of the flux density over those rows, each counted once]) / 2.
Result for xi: 1.21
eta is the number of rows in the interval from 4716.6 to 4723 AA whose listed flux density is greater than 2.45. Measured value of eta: 4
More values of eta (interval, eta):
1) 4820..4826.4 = 1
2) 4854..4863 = 0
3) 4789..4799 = 5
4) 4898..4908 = 0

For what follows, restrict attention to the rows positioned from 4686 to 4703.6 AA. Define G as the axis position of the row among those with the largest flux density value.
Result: 4686.79 AA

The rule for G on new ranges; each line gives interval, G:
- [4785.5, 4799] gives 4794.86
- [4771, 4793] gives 4778.33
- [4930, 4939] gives 4930.33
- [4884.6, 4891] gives 4885.13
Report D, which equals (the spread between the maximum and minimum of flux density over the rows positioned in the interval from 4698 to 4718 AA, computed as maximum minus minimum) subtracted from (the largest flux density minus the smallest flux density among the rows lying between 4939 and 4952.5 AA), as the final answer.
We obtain -0.03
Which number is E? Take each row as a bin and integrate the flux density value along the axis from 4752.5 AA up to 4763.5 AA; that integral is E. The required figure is 27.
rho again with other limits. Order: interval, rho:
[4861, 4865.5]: 0.90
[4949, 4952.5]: 1.00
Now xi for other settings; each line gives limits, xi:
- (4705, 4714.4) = 1.22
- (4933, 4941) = 1.17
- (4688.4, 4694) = 1.24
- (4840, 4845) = 1.21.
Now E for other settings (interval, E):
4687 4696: 22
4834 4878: 99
